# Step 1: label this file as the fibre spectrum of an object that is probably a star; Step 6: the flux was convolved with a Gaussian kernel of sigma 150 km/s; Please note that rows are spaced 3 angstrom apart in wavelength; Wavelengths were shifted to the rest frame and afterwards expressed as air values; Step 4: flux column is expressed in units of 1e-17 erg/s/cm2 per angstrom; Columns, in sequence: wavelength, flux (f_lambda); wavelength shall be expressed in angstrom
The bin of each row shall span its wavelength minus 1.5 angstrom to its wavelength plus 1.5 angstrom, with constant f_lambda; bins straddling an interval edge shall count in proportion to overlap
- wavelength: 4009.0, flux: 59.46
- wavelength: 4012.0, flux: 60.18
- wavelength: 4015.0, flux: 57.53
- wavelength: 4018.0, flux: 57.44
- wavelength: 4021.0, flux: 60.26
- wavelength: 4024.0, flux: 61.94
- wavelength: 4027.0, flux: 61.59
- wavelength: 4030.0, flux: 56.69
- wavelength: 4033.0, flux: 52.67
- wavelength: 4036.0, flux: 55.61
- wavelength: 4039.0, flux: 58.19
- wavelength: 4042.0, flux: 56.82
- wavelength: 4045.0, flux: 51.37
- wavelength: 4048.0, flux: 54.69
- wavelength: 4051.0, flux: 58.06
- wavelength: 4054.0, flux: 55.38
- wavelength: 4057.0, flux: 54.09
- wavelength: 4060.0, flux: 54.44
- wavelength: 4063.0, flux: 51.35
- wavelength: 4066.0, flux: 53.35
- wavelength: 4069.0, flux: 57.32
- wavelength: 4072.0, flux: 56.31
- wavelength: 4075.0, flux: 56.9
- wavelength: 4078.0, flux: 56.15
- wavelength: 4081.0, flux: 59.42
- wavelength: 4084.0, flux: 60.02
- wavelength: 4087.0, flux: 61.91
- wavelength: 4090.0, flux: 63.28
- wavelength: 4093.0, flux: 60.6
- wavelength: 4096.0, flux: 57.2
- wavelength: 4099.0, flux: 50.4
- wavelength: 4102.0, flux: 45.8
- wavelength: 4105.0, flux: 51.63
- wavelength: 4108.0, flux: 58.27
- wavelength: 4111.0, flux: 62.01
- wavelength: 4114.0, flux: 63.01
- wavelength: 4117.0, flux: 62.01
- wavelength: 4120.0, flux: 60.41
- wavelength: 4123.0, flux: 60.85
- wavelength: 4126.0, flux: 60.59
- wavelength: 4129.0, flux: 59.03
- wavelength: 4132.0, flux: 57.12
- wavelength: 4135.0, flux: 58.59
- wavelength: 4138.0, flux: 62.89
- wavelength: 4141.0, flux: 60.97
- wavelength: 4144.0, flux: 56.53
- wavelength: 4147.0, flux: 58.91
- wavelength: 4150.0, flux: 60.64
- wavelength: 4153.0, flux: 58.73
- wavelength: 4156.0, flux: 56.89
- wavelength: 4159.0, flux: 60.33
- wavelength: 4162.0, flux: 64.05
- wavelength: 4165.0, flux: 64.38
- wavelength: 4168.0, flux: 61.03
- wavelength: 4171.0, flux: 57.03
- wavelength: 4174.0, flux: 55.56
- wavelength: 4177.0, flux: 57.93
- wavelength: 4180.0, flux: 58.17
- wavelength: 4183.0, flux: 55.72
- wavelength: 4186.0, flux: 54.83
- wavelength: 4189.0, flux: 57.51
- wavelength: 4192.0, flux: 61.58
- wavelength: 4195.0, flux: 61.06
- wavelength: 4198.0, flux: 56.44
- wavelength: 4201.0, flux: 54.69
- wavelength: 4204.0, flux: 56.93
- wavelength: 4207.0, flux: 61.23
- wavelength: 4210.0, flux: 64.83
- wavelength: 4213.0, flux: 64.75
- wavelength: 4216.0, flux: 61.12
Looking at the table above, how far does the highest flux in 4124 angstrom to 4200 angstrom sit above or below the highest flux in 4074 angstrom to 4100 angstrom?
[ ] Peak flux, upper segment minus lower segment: 1.1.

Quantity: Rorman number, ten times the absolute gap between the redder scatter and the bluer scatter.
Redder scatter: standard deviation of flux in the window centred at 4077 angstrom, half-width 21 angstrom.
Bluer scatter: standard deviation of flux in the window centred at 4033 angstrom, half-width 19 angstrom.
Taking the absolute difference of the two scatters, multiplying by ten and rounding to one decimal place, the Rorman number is 3.0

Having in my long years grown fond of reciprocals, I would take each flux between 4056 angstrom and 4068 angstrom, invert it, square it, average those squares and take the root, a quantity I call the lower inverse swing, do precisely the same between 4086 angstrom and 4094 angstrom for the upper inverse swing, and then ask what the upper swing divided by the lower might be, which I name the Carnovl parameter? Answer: 0.86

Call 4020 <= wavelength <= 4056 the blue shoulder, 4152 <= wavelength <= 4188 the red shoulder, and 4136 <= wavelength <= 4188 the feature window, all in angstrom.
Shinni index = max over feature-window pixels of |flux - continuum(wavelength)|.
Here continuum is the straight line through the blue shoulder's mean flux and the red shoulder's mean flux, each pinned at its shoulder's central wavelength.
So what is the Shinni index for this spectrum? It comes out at 5.7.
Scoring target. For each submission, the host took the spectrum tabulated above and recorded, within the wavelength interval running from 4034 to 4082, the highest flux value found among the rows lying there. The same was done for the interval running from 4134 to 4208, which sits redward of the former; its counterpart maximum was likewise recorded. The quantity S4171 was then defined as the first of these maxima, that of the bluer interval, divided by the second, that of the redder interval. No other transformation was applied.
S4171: 0.923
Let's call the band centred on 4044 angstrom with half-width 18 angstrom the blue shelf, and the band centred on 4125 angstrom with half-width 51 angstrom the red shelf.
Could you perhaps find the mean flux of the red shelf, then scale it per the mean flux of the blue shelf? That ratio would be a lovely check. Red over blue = 1.06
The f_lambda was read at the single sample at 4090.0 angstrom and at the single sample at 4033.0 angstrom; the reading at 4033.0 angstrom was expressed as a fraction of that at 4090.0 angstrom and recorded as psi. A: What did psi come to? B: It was 0.83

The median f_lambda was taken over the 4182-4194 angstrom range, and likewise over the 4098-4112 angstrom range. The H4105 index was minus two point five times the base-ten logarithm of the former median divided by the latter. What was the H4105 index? -0.10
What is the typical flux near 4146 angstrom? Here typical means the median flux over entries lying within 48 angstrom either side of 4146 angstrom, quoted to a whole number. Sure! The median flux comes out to 59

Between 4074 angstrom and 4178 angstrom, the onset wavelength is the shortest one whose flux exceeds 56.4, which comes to 4075.0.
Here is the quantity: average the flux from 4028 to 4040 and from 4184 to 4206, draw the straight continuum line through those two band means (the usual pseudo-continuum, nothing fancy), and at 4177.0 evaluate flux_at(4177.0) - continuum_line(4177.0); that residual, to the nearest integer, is 1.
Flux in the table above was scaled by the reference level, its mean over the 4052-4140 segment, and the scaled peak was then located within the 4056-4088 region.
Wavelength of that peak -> 4087.0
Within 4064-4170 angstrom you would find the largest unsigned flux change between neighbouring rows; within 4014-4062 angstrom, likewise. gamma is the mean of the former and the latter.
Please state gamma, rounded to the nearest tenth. 6.1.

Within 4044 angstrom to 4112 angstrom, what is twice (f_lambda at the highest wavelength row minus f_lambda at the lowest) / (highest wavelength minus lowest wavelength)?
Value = 0.3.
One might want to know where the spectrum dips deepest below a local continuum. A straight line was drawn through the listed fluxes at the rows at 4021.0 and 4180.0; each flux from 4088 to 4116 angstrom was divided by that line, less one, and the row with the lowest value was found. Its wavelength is 4102.0 angstrom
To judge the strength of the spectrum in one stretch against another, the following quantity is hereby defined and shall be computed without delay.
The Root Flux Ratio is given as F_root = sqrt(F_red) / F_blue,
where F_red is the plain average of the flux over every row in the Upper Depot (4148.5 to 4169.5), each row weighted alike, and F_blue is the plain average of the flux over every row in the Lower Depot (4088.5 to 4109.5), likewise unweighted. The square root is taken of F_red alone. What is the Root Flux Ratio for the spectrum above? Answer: 0.141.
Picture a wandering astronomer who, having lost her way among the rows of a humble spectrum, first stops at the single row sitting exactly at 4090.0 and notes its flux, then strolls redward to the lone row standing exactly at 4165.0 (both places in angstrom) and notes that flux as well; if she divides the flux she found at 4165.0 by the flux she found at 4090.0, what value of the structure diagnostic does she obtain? 1.02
